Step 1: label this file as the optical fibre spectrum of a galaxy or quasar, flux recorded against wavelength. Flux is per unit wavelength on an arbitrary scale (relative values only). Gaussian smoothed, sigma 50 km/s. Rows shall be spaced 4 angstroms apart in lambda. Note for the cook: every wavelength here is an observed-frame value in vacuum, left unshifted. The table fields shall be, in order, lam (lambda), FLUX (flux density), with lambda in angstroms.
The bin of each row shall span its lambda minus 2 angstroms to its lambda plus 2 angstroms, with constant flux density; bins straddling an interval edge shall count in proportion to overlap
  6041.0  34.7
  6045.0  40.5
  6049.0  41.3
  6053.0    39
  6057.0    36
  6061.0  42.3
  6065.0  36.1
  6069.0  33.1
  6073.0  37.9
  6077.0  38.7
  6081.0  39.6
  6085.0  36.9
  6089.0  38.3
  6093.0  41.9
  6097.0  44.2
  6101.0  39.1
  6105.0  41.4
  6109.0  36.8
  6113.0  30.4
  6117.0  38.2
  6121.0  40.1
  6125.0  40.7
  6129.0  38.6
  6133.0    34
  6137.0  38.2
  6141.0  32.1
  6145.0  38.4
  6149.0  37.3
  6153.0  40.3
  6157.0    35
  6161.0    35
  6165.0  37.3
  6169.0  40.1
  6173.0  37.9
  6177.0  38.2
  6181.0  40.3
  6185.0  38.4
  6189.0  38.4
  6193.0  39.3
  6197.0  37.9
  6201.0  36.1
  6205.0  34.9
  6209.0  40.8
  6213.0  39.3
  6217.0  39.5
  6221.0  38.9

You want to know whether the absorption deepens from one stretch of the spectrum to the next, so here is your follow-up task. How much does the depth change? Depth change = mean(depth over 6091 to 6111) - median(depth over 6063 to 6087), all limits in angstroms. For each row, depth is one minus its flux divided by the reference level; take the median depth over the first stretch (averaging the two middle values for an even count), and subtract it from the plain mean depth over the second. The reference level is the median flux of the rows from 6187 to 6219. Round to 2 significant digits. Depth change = -0.084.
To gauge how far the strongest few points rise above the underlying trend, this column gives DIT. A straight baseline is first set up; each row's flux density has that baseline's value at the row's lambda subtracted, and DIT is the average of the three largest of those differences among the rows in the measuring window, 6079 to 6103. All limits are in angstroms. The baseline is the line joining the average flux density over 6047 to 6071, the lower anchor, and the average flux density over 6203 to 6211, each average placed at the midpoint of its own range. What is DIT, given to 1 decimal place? 4.0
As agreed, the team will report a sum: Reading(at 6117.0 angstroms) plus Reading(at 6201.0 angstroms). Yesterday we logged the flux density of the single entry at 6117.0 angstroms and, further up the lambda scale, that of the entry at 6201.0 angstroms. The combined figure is 74.3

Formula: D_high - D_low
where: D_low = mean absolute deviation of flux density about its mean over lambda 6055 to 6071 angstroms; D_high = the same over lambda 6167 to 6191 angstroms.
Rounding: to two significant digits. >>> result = -1.8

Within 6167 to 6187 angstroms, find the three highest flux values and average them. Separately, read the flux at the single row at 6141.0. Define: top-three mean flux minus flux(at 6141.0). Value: 7.5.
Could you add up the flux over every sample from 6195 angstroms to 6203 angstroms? 74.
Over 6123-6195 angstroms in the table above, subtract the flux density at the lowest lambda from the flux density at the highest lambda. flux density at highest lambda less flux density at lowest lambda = -1.4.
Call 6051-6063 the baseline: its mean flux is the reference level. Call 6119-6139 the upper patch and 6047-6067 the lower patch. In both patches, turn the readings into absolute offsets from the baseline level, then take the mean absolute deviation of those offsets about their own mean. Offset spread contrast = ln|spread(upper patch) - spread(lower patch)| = -1.0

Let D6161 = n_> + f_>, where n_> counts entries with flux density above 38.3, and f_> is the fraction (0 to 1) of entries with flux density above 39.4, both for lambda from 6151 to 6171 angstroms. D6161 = 2.4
